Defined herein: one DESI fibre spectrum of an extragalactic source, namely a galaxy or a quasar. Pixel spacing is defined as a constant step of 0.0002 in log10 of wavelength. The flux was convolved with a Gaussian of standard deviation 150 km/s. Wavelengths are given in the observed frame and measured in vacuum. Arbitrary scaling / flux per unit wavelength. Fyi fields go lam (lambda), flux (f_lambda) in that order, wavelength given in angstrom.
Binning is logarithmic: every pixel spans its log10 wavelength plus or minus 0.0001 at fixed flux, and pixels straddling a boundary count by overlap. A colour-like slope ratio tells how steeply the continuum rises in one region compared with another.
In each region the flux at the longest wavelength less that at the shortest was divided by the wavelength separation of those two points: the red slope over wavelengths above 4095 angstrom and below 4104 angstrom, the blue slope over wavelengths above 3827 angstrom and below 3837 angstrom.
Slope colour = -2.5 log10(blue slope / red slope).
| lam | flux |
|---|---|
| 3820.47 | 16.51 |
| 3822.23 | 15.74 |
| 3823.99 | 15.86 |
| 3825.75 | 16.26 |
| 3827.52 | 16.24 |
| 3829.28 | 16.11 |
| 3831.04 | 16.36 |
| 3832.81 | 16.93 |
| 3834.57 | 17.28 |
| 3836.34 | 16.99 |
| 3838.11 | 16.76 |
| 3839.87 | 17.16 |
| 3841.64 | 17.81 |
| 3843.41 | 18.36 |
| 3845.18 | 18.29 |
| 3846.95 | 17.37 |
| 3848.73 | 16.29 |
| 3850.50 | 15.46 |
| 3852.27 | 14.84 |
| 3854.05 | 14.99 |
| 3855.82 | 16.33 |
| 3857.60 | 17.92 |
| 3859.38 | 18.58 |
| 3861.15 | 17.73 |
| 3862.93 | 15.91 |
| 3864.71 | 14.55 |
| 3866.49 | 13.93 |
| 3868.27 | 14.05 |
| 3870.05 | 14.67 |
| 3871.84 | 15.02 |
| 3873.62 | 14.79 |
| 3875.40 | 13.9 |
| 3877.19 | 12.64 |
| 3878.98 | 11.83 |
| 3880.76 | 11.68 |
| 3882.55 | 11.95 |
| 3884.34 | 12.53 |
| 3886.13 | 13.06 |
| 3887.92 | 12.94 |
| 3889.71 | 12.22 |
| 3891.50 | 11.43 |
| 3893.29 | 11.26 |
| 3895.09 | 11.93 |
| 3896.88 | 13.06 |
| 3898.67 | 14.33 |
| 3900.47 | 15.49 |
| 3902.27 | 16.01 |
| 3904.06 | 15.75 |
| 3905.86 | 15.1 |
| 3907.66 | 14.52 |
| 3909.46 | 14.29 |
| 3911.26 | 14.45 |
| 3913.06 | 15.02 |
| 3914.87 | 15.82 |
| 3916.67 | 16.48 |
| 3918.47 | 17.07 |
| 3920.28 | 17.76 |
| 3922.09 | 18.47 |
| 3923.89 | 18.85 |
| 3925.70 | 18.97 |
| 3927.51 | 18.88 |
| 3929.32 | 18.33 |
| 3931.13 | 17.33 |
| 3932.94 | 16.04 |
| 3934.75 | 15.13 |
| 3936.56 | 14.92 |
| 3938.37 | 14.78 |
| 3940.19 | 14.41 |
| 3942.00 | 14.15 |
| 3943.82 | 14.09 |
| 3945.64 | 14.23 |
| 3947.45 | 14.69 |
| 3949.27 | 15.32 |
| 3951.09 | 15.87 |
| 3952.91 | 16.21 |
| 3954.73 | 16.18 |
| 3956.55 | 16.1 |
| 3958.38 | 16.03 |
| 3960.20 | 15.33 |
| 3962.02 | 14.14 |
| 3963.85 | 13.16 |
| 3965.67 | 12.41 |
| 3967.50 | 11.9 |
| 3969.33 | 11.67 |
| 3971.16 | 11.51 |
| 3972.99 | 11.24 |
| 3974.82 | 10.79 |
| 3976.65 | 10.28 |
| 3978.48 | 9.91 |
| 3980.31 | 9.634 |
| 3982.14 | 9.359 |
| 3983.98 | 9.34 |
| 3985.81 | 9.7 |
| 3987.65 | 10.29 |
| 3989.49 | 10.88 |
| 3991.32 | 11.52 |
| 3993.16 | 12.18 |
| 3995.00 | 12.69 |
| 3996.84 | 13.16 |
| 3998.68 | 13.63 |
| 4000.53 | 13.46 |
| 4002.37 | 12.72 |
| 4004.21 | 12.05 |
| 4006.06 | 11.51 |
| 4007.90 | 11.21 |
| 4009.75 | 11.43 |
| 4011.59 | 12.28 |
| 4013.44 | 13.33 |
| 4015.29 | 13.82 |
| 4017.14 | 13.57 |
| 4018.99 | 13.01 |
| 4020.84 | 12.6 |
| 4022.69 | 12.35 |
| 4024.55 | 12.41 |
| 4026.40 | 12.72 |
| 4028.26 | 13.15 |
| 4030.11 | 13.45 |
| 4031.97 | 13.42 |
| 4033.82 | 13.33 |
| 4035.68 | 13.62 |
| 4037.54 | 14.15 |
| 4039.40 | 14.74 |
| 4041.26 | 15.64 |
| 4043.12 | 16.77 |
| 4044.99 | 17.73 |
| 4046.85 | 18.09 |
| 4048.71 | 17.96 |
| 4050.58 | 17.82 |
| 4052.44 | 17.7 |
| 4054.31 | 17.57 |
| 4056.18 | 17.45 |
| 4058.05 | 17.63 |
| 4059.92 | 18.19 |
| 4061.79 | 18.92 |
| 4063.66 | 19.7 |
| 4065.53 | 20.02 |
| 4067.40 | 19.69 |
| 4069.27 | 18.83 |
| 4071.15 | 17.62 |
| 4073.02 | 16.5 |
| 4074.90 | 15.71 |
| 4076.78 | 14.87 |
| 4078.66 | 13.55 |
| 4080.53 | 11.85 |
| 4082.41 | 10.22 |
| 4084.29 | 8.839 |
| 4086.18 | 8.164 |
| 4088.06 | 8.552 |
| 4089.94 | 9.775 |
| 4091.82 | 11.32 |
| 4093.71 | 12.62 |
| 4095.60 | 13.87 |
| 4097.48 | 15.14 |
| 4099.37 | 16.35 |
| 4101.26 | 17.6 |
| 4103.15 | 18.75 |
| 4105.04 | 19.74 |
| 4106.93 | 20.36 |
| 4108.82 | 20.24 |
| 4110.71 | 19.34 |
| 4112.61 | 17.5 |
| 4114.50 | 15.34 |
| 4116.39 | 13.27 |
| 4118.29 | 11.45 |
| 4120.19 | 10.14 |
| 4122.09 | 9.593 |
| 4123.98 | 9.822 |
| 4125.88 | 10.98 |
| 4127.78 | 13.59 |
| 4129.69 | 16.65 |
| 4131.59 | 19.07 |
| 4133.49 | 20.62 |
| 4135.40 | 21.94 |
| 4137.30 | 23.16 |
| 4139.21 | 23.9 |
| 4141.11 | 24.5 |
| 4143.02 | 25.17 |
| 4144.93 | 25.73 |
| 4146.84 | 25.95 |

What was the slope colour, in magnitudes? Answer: 2.2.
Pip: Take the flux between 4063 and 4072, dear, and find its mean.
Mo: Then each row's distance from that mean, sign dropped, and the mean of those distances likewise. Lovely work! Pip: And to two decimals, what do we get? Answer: 0.76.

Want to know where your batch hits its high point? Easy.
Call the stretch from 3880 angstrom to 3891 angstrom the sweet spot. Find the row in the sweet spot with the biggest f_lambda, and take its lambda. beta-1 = 3886.13 angstrom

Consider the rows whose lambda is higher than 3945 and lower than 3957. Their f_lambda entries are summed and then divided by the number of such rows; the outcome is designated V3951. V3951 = 15.5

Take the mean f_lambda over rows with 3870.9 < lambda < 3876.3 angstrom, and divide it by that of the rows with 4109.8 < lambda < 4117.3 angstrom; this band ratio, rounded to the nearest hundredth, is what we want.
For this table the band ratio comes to 0.89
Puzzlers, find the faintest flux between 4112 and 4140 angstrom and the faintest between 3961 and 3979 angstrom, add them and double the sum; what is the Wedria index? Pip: 39.0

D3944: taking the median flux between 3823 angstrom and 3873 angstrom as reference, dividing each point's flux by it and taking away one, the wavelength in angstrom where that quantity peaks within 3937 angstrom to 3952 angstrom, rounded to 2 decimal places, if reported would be 3951.09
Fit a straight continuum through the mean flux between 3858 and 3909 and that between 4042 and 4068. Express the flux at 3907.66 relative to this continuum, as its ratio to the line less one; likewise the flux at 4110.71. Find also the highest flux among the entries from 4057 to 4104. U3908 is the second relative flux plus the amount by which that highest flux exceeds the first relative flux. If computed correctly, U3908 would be 20.0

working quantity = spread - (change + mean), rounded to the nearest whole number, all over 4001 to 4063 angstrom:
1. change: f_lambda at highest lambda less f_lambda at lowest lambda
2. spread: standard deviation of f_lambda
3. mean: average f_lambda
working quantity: -18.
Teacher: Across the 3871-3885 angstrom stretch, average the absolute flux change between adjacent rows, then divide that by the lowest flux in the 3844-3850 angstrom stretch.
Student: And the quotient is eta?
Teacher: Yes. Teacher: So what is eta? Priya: 0.037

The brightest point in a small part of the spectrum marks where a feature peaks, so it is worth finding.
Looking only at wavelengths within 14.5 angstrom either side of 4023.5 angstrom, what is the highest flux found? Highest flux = 14.15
